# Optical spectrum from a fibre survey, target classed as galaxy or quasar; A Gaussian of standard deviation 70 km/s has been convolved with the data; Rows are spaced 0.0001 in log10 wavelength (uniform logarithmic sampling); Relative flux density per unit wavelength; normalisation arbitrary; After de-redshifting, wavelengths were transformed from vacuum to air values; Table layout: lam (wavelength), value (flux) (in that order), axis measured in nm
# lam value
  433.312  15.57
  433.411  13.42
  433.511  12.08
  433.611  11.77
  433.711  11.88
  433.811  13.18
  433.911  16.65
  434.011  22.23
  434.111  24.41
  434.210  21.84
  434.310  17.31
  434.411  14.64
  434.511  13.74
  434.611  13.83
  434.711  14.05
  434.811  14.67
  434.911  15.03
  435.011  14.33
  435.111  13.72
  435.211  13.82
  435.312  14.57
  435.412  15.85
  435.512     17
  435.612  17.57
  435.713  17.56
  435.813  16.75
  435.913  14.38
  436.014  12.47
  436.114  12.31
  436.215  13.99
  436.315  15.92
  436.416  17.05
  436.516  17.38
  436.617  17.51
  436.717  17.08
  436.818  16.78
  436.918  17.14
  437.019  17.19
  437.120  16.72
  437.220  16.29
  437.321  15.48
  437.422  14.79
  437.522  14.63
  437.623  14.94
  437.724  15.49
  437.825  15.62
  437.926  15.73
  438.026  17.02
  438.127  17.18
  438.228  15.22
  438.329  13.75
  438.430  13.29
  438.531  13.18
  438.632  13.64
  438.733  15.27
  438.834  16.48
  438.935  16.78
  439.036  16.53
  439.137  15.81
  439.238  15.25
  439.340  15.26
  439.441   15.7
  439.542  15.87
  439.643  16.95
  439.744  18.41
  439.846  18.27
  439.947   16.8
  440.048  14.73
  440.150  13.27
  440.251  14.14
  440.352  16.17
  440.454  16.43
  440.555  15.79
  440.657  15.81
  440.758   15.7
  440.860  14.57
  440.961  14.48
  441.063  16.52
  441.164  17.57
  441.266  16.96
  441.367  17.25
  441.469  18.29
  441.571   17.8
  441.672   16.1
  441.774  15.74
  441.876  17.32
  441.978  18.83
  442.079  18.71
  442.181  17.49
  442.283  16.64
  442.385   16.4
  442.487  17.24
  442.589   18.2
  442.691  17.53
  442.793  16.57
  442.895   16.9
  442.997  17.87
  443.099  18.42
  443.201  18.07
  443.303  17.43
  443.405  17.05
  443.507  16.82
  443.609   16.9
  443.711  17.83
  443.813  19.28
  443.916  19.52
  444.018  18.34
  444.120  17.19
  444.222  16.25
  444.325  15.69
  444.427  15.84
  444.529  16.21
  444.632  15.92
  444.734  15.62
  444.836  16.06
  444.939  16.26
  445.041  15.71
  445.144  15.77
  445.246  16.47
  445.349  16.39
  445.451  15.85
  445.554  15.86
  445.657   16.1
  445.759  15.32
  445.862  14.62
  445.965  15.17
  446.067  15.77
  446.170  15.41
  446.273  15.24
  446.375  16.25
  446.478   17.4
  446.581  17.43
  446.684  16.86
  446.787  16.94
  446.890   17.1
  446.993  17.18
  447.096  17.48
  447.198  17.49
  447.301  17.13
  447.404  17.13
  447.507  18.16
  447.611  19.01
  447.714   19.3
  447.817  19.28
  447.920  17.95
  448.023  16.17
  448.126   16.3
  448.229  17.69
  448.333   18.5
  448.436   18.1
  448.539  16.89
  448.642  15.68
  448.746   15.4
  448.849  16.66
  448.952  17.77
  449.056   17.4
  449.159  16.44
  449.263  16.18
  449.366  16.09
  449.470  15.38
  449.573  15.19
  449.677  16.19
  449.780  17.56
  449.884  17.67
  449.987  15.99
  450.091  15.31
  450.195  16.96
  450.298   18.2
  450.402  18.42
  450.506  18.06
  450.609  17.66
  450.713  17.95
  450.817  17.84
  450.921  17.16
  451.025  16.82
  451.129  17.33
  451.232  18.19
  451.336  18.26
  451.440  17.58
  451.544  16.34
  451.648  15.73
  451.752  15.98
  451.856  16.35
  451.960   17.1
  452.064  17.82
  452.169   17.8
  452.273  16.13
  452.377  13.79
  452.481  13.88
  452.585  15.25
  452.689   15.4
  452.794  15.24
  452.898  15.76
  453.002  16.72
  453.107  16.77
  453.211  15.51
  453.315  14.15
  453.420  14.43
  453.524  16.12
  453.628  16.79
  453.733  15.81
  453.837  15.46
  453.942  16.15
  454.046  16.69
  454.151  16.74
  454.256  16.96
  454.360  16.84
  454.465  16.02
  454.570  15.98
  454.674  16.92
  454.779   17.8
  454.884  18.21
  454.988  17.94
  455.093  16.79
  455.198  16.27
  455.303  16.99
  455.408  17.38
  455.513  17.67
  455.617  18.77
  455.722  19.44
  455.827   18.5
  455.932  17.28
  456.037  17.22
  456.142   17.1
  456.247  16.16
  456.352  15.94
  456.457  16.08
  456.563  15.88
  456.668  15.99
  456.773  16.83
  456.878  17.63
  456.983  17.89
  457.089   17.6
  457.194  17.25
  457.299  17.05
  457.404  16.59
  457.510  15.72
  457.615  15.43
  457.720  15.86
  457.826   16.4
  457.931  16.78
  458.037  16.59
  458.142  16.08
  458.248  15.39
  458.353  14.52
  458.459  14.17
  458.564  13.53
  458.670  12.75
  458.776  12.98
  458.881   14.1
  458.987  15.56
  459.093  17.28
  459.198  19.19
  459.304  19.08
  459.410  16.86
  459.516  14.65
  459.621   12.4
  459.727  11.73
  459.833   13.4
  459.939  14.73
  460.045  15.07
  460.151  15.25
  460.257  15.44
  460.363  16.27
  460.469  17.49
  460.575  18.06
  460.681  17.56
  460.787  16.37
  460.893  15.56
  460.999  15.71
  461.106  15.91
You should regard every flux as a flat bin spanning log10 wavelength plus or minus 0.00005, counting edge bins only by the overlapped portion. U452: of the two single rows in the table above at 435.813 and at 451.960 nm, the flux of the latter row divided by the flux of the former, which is 1.02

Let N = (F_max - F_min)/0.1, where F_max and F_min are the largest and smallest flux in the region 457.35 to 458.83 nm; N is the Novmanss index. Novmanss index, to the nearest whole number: 40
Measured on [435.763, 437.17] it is 52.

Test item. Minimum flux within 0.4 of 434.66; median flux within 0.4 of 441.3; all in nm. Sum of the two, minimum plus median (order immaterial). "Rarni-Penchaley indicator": 30.8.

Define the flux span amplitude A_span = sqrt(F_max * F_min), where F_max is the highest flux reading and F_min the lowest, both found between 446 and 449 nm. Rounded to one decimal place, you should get 17.2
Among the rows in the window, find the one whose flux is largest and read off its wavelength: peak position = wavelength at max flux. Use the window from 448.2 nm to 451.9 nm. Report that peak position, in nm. 448.333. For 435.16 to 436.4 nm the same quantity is 435.612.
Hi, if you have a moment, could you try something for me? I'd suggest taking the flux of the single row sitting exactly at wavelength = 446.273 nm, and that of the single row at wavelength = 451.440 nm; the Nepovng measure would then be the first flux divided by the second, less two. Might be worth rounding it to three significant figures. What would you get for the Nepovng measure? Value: -1.13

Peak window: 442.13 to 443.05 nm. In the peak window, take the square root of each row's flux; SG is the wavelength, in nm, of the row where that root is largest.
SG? 442.589 nm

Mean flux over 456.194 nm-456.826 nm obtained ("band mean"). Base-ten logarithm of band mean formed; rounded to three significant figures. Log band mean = 1.21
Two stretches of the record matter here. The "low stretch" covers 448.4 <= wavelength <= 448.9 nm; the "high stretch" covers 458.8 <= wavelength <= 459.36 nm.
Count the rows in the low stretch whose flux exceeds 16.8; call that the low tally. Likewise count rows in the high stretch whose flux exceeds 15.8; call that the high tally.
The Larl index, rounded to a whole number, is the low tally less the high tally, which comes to -1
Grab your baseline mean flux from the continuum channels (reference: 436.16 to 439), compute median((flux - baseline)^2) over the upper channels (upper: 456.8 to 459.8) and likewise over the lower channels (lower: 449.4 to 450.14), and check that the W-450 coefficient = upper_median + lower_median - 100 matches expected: -97.9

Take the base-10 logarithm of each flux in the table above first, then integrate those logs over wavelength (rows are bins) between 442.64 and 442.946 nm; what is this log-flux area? 0.376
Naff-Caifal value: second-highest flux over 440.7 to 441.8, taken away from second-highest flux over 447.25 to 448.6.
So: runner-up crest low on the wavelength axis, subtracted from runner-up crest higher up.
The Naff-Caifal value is 1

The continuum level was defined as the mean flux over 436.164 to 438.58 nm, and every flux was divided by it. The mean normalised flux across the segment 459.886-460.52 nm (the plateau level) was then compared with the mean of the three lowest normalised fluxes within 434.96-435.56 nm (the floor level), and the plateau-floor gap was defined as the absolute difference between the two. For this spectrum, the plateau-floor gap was 0.11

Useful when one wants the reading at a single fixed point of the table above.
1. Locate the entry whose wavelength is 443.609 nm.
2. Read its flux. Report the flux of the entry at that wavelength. 16.9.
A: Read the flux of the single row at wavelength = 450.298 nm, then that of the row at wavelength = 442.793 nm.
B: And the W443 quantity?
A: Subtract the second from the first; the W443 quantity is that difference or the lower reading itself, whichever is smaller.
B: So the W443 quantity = 1.6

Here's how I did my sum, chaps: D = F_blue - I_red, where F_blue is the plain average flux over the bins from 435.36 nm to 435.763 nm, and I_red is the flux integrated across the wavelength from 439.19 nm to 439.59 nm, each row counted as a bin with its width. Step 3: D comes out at 11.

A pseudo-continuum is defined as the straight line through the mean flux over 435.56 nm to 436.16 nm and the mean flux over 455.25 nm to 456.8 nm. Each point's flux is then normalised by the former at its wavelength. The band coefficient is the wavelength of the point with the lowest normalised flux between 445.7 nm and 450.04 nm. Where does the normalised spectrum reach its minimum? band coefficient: 445.862 nm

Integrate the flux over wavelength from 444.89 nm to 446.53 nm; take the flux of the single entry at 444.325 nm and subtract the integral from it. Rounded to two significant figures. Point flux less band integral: -10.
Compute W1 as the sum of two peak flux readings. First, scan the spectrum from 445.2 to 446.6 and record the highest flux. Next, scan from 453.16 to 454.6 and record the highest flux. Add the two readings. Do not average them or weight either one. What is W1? 34.4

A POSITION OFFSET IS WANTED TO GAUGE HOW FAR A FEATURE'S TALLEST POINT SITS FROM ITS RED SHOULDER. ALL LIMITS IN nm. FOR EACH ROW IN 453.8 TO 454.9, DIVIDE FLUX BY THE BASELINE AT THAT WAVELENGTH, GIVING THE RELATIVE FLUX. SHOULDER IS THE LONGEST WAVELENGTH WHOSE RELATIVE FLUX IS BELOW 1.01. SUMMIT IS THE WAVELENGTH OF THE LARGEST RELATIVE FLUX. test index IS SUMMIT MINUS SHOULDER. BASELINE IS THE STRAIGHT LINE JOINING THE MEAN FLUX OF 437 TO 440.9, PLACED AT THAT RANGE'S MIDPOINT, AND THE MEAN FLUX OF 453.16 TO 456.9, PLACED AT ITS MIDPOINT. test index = 0.31 nm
